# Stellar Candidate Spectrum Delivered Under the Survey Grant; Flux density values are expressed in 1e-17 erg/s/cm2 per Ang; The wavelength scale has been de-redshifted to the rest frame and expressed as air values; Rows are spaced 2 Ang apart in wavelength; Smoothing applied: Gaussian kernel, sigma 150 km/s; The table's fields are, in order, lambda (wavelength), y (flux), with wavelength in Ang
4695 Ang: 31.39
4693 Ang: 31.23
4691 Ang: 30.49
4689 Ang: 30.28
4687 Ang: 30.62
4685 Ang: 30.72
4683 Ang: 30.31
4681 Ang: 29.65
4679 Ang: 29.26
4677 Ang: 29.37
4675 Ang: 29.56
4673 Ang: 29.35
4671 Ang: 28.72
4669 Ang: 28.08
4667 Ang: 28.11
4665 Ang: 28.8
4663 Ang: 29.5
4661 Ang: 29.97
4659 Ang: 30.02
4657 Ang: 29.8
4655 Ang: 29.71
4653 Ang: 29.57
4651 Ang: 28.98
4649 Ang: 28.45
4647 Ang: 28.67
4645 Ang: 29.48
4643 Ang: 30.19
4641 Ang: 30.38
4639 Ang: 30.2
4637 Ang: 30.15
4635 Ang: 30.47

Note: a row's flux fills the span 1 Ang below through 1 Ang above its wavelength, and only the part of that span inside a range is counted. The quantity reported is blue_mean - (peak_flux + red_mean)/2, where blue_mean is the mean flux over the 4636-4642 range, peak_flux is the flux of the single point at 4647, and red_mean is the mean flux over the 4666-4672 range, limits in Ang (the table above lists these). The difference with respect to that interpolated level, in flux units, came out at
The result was 1.8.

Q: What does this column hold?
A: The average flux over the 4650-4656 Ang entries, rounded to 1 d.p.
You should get 29.4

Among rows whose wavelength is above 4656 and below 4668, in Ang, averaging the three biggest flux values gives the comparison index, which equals 29.9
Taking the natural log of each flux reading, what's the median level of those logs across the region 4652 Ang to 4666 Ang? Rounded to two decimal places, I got 3.39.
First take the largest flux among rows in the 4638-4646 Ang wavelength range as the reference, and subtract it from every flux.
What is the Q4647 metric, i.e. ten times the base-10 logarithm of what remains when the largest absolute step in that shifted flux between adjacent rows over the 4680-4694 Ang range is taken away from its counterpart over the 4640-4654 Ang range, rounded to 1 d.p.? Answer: -11.5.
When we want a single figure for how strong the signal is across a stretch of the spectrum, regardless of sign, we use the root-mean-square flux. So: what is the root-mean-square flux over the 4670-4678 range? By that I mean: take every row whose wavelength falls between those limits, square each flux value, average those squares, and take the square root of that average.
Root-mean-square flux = 29.3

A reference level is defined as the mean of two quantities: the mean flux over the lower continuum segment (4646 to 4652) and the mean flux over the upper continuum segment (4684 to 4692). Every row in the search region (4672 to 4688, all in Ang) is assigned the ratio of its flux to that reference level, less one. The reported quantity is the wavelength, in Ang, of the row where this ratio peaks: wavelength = 4685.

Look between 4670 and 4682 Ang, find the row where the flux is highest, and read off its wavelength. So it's 4681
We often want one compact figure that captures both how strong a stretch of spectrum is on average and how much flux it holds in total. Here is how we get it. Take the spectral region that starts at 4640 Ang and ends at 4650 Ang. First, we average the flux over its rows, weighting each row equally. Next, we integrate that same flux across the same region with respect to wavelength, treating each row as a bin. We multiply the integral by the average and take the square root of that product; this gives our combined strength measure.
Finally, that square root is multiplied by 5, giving 465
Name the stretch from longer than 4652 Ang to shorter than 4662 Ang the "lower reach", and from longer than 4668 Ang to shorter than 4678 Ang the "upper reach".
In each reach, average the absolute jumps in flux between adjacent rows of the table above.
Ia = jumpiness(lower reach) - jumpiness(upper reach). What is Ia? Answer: -0.29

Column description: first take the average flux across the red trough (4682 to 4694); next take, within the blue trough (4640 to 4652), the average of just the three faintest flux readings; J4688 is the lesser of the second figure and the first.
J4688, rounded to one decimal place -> 28.7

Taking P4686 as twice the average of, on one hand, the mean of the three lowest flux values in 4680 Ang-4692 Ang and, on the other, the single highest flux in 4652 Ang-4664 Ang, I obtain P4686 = 60.1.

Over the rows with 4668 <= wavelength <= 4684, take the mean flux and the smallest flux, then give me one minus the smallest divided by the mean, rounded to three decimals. 0.041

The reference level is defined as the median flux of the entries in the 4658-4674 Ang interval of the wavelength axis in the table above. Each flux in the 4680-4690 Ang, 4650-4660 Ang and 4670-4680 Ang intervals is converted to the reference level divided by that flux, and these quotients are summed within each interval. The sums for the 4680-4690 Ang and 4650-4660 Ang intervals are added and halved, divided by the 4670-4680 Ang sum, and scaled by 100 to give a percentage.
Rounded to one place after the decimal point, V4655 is 97.6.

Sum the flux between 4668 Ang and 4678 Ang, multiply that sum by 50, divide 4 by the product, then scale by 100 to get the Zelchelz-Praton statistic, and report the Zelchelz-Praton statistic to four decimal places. 0.0551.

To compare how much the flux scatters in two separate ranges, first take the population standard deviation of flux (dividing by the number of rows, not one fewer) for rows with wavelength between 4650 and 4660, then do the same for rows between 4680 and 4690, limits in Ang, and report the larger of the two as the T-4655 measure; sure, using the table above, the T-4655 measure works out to 0.37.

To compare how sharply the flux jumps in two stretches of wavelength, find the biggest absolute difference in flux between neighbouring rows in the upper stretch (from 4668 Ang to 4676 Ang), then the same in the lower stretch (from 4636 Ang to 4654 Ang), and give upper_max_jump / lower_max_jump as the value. 0.79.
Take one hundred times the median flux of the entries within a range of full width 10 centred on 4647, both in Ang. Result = 2898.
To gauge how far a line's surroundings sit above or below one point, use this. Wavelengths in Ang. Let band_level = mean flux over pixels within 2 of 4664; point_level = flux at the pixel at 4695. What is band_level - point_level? -2.2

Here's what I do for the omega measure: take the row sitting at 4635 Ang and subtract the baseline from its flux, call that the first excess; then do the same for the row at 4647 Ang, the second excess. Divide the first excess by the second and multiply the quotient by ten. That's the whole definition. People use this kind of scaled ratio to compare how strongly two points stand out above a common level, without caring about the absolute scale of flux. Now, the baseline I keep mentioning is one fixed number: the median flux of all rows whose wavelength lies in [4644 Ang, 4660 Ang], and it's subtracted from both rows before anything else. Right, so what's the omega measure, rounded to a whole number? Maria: -11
